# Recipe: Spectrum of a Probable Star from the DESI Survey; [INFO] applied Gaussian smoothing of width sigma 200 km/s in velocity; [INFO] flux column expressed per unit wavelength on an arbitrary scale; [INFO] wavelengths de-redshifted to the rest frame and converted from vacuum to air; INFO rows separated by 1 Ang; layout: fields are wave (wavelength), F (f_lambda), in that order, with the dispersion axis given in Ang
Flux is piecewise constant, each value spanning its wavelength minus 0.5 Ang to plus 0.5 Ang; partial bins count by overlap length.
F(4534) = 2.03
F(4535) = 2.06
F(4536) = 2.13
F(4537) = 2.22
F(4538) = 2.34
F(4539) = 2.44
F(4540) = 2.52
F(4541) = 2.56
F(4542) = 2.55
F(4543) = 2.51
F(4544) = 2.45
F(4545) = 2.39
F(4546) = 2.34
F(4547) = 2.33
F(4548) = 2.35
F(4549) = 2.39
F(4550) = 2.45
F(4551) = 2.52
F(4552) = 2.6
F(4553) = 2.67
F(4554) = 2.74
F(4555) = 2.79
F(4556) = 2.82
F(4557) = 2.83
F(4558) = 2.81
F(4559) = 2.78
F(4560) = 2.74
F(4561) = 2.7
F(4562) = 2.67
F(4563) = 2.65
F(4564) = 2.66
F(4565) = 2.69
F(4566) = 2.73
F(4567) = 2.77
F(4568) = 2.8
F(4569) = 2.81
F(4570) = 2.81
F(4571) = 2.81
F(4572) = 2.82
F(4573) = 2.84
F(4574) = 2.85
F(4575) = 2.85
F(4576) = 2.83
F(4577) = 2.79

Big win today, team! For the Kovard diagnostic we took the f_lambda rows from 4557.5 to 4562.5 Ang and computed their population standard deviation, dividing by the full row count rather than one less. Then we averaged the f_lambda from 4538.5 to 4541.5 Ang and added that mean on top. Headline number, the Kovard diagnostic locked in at 2.56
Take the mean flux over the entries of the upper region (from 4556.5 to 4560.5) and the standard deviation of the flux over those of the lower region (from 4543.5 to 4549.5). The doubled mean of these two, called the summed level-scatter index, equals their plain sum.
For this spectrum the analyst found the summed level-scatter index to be 2.83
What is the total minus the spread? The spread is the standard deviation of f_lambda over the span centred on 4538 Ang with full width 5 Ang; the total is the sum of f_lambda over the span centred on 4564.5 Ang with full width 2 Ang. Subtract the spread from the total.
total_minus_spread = 5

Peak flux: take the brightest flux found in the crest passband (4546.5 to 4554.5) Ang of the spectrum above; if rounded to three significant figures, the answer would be 2.74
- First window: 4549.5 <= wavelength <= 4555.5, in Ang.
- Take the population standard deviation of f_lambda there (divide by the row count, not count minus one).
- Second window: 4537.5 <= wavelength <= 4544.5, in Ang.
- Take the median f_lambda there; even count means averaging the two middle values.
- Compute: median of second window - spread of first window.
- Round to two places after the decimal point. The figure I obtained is 2.39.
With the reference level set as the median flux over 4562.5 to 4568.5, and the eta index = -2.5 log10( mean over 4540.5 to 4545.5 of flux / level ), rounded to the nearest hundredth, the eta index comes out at 0.09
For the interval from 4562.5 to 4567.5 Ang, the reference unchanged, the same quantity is 0.00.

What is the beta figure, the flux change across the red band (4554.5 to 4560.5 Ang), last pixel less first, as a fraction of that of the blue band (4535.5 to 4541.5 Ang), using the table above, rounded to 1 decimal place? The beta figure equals -0.1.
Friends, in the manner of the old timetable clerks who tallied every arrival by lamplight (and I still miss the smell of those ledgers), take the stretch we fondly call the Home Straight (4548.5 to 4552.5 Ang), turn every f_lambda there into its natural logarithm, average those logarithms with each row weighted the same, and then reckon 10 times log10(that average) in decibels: -0.4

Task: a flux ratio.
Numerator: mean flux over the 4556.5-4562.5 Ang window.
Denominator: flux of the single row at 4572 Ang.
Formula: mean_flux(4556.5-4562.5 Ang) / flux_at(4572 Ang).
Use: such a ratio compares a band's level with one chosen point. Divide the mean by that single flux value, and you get 0.98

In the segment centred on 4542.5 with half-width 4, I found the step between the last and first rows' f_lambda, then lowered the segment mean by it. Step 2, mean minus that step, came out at 2.57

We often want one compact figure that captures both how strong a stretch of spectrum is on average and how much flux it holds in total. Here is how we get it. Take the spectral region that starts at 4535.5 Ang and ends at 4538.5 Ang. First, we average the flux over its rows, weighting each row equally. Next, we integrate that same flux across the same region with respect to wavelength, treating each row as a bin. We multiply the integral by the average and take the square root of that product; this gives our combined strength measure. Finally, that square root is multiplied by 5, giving 19.3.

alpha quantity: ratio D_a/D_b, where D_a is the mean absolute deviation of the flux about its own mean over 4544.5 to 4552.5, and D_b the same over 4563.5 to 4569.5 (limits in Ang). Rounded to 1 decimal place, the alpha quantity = 1.5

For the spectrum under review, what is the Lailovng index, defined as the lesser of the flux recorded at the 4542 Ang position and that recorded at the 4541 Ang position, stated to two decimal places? 2.55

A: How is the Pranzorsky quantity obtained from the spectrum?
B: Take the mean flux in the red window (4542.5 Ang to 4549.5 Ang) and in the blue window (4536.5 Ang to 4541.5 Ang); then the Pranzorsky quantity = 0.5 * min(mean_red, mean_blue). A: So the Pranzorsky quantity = 1.20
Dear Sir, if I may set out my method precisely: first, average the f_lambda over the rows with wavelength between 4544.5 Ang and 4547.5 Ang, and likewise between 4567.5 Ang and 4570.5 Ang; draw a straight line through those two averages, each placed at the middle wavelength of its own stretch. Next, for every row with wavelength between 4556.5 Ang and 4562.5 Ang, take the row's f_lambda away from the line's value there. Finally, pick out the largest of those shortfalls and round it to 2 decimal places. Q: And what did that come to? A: 0.00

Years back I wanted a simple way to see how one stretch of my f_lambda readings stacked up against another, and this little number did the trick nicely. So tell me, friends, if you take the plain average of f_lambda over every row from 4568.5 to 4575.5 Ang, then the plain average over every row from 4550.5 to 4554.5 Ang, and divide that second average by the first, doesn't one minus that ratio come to 0.07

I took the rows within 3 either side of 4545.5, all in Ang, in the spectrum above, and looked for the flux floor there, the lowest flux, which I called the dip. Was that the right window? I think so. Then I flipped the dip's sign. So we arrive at -2.3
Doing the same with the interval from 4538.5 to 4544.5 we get -2.4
